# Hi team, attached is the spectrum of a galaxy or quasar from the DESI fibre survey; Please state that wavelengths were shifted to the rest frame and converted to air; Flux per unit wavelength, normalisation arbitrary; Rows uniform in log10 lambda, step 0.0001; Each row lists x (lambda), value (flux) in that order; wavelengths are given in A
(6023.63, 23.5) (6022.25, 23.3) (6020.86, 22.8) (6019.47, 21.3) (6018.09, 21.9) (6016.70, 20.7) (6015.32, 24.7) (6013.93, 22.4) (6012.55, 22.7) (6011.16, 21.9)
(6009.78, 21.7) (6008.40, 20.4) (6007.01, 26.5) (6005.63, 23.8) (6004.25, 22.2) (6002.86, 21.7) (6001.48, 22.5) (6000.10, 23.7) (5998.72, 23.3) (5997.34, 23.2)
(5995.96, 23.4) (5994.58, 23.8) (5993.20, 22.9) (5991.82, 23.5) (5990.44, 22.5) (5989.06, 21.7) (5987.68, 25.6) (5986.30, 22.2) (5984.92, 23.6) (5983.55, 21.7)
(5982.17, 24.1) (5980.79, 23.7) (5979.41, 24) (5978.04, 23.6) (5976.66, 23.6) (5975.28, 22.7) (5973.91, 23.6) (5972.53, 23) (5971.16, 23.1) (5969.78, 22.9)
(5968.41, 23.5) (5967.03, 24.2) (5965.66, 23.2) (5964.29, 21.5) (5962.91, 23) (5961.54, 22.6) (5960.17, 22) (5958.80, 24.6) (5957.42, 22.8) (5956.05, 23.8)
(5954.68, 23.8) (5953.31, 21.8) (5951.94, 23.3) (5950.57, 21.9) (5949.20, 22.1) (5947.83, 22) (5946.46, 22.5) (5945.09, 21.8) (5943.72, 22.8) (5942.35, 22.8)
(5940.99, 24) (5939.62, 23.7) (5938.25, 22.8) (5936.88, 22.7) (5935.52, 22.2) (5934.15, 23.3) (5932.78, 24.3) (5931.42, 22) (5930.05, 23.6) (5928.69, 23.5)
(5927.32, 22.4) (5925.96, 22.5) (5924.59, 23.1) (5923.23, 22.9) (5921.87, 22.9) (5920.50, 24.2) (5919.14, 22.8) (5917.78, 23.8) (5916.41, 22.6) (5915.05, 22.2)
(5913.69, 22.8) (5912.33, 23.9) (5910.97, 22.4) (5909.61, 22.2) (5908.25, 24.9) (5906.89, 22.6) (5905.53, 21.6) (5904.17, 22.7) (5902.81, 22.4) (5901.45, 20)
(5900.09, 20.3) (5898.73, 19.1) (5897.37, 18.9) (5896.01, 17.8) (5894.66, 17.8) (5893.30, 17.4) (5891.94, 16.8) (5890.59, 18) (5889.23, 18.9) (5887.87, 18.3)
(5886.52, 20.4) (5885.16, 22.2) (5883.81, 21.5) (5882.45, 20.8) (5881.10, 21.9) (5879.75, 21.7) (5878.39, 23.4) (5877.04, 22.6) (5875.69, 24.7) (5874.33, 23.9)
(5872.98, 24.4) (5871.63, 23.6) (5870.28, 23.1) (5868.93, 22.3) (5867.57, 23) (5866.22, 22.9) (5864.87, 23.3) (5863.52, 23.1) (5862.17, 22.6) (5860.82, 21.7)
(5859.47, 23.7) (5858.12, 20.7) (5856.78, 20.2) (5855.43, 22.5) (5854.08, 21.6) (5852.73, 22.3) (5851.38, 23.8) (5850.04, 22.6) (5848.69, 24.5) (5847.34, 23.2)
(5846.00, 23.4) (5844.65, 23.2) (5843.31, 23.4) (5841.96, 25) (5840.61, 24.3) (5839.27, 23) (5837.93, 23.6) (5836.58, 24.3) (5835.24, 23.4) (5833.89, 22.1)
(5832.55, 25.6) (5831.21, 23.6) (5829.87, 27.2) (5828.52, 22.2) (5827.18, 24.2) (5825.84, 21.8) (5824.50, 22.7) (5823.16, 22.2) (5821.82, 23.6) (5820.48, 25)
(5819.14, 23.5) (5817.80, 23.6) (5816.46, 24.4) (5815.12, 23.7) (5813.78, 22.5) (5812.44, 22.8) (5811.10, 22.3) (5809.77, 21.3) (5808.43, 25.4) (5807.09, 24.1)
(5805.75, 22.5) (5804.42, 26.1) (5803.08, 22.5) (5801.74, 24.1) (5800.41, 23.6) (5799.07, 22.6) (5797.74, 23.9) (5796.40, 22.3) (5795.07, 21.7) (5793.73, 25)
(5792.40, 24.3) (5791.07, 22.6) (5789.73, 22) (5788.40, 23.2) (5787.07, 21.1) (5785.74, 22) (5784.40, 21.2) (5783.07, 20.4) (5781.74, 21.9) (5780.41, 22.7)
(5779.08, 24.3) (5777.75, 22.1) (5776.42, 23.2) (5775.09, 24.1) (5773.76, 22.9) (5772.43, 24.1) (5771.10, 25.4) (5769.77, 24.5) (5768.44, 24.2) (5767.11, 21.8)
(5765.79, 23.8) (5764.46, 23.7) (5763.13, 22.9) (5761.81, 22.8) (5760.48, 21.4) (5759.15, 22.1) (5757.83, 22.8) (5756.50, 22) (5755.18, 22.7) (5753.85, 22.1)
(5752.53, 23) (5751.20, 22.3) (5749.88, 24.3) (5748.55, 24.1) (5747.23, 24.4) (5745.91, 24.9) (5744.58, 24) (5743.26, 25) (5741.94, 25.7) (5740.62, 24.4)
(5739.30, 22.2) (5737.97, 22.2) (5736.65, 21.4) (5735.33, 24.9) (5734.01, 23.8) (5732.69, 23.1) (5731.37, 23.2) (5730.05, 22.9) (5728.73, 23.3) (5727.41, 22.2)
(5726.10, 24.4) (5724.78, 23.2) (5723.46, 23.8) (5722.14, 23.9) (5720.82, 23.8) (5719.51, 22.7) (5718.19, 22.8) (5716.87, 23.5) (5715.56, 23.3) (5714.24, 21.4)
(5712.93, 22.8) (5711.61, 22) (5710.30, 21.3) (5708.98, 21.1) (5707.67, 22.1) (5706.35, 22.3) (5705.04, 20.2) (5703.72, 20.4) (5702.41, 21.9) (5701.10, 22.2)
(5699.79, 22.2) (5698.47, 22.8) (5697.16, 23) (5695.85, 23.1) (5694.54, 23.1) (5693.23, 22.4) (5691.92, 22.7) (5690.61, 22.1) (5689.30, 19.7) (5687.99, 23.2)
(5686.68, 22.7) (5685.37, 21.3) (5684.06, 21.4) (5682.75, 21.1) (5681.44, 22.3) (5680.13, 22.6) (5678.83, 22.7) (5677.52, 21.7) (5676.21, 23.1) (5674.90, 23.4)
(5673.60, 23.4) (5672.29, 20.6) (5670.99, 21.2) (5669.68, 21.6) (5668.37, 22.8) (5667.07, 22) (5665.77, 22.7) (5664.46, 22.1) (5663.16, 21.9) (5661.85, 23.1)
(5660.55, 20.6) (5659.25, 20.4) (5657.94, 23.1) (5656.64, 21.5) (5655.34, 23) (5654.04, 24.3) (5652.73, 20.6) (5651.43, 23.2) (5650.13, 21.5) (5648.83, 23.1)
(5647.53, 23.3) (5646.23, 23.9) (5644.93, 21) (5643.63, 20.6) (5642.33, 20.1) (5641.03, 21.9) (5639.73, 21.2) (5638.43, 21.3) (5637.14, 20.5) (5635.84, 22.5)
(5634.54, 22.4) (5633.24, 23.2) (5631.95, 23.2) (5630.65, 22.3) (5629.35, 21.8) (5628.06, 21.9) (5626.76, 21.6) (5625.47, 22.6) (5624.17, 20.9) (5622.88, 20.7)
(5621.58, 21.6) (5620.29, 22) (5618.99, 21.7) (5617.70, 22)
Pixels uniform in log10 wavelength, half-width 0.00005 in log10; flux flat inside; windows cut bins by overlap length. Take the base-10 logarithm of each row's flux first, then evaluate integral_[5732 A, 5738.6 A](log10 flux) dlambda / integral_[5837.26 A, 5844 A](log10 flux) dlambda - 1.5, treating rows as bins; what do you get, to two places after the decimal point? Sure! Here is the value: -0.53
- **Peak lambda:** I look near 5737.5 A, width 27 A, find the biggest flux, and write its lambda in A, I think 5741.94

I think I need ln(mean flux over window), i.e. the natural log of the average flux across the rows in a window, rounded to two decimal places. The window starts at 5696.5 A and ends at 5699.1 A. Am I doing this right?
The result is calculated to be 3.13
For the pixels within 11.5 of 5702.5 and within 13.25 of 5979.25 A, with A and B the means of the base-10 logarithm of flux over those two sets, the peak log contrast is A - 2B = -1.39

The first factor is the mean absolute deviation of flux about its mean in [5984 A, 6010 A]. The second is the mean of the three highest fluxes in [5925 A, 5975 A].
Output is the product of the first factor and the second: 25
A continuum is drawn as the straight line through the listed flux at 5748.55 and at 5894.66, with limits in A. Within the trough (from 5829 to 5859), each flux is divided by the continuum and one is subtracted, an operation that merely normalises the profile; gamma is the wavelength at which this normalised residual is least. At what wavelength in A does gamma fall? 5856.78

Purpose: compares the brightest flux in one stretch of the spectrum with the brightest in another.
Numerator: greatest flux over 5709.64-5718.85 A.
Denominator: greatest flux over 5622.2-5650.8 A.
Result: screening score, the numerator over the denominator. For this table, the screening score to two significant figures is 0.98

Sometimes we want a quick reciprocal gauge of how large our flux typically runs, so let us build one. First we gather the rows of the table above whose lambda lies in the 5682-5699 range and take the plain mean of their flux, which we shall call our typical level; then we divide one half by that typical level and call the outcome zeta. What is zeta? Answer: 0.0225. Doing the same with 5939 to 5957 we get 0.0219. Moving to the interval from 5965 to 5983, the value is 0.0213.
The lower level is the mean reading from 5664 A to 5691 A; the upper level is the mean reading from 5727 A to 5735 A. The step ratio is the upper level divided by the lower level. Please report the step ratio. 1.05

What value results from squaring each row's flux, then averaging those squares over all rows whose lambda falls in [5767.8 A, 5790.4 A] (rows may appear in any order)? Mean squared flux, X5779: 526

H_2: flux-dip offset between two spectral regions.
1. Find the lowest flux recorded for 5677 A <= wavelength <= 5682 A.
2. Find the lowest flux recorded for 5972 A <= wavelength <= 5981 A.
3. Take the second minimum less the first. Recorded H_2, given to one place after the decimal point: 1.0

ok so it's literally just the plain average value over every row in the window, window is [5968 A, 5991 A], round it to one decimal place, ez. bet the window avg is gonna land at 23.2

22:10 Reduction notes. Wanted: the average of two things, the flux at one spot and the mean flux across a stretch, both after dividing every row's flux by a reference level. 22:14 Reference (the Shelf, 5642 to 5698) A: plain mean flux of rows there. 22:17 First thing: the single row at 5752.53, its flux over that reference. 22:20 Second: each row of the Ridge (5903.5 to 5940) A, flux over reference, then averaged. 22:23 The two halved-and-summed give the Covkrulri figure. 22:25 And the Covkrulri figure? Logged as 1.04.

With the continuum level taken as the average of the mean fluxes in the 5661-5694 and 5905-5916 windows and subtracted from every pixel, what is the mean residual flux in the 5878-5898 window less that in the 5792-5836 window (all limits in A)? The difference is -3.8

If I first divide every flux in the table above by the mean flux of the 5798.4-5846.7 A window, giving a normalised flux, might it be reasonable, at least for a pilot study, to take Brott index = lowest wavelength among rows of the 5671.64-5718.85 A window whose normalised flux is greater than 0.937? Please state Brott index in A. 5673.60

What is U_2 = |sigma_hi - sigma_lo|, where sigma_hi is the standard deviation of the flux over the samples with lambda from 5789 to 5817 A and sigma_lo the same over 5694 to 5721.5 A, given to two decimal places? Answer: 0.30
